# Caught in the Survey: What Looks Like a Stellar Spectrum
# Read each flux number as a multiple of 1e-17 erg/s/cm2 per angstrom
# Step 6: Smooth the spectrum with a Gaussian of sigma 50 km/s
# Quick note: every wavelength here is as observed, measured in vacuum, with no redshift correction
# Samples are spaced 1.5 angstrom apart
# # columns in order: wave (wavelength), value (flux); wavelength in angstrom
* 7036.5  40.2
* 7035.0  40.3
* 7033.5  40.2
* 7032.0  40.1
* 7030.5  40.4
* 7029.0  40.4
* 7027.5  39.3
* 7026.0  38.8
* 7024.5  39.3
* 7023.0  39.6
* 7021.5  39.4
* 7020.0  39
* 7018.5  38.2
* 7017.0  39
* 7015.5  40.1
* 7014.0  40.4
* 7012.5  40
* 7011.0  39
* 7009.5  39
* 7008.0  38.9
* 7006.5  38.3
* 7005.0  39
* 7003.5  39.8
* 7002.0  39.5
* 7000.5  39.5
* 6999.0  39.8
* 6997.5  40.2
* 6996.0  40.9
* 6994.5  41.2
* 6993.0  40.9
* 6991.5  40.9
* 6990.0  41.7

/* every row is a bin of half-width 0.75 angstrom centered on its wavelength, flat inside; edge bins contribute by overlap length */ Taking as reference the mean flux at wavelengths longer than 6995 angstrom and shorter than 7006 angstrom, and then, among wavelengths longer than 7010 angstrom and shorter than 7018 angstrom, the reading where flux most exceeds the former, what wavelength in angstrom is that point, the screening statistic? 7014.0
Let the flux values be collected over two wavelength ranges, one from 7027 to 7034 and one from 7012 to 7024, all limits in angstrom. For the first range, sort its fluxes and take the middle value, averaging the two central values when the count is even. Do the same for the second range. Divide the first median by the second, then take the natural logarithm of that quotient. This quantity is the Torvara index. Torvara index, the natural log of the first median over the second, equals 0.018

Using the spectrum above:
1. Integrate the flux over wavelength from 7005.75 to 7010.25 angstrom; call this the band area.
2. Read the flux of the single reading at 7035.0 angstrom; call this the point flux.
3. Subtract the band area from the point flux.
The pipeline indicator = -134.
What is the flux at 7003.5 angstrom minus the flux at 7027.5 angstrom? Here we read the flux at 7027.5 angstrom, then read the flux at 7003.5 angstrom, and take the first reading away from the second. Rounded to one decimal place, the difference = 0.5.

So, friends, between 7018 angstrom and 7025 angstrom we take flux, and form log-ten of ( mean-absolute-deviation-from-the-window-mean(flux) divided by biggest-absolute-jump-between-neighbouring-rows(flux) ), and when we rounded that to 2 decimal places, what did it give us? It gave -0.30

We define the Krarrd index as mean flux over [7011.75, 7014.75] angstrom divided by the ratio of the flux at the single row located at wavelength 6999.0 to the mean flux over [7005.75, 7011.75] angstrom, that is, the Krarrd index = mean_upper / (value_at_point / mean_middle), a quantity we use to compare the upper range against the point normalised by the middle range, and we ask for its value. 39.2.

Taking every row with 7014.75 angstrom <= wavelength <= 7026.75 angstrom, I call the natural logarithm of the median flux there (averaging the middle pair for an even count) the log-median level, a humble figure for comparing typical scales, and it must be 3.67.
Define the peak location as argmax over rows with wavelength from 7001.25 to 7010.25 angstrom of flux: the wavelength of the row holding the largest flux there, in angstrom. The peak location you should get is 7003.5 angstrom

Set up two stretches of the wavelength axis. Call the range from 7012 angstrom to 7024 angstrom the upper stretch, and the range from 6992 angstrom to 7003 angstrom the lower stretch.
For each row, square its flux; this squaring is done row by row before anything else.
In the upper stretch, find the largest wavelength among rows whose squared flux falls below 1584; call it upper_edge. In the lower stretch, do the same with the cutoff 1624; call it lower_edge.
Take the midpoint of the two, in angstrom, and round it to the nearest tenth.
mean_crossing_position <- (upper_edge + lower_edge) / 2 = 7012.5 angstrom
